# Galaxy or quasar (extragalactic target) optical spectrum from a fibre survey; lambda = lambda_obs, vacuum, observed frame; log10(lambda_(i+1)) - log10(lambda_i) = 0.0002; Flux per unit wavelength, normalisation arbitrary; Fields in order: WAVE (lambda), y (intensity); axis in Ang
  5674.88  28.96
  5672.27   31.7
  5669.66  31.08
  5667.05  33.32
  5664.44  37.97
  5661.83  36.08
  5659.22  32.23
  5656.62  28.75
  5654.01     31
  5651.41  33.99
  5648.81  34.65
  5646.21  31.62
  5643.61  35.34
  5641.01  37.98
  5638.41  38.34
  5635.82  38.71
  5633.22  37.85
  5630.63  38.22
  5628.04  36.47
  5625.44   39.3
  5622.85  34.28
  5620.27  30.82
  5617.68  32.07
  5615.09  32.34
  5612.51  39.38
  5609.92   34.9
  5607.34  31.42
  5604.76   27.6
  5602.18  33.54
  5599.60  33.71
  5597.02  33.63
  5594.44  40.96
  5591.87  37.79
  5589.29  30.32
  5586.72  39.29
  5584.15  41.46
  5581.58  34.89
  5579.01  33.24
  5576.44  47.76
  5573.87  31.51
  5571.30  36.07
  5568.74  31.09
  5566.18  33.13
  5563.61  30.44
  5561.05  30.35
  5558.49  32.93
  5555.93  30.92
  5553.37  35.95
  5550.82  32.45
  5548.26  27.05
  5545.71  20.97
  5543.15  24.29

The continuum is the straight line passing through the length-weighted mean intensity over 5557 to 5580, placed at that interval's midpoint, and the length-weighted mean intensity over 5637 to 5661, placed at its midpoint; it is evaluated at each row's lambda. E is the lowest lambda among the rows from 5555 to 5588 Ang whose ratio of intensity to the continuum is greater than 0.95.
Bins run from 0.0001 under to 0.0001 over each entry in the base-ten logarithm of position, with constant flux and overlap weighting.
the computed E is 5558.49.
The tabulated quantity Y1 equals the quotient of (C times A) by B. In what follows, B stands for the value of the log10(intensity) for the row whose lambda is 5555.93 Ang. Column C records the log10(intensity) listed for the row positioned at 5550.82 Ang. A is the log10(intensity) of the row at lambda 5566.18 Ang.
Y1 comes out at 1.542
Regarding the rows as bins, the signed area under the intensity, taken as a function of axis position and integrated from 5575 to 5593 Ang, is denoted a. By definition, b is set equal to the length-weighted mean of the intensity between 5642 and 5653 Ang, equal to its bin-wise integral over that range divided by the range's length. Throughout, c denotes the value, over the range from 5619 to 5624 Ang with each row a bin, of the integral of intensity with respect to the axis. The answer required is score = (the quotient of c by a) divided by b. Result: 0.01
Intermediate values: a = 680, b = 33.9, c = 163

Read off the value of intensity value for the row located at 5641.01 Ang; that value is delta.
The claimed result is 37.98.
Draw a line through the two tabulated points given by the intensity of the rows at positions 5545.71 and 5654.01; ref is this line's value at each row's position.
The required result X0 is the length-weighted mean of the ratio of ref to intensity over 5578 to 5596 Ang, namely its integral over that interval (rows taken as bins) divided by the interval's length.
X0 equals 0.68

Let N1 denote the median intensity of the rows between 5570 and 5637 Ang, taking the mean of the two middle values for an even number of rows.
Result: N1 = 34.9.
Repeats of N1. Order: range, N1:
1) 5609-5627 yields 34.3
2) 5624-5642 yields 38.2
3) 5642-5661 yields 32.2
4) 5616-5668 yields 35.0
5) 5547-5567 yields 31.7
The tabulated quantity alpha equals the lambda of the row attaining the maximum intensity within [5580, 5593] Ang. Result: 5584.15 Ang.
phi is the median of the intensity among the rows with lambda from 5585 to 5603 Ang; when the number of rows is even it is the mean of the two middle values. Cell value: 33.7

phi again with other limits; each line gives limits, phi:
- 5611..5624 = 32.3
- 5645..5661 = 31.9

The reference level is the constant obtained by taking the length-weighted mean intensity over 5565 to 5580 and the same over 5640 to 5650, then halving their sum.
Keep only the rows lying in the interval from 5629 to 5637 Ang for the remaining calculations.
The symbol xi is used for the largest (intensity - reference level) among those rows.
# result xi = 4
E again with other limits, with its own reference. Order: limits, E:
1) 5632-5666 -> 5633.22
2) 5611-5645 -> 5612.51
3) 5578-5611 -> 5579.01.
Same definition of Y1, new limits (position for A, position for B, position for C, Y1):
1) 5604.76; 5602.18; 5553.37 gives 1.469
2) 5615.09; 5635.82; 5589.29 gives 1.409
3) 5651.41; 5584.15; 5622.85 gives 1.453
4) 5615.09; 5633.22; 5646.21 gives 1.435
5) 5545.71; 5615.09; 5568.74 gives 1.307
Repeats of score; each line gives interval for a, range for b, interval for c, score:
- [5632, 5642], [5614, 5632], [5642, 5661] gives 0.05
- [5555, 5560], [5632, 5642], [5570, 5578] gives 0.05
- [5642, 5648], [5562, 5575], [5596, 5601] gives 0.03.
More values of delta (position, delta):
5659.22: 32.23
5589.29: 30.32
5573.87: 31.51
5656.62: 28.75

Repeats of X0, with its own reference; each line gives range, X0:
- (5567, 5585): 0.67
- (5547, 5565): 0.70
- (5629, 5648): 0.81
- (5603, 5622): 0.84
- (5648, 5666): 0.94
